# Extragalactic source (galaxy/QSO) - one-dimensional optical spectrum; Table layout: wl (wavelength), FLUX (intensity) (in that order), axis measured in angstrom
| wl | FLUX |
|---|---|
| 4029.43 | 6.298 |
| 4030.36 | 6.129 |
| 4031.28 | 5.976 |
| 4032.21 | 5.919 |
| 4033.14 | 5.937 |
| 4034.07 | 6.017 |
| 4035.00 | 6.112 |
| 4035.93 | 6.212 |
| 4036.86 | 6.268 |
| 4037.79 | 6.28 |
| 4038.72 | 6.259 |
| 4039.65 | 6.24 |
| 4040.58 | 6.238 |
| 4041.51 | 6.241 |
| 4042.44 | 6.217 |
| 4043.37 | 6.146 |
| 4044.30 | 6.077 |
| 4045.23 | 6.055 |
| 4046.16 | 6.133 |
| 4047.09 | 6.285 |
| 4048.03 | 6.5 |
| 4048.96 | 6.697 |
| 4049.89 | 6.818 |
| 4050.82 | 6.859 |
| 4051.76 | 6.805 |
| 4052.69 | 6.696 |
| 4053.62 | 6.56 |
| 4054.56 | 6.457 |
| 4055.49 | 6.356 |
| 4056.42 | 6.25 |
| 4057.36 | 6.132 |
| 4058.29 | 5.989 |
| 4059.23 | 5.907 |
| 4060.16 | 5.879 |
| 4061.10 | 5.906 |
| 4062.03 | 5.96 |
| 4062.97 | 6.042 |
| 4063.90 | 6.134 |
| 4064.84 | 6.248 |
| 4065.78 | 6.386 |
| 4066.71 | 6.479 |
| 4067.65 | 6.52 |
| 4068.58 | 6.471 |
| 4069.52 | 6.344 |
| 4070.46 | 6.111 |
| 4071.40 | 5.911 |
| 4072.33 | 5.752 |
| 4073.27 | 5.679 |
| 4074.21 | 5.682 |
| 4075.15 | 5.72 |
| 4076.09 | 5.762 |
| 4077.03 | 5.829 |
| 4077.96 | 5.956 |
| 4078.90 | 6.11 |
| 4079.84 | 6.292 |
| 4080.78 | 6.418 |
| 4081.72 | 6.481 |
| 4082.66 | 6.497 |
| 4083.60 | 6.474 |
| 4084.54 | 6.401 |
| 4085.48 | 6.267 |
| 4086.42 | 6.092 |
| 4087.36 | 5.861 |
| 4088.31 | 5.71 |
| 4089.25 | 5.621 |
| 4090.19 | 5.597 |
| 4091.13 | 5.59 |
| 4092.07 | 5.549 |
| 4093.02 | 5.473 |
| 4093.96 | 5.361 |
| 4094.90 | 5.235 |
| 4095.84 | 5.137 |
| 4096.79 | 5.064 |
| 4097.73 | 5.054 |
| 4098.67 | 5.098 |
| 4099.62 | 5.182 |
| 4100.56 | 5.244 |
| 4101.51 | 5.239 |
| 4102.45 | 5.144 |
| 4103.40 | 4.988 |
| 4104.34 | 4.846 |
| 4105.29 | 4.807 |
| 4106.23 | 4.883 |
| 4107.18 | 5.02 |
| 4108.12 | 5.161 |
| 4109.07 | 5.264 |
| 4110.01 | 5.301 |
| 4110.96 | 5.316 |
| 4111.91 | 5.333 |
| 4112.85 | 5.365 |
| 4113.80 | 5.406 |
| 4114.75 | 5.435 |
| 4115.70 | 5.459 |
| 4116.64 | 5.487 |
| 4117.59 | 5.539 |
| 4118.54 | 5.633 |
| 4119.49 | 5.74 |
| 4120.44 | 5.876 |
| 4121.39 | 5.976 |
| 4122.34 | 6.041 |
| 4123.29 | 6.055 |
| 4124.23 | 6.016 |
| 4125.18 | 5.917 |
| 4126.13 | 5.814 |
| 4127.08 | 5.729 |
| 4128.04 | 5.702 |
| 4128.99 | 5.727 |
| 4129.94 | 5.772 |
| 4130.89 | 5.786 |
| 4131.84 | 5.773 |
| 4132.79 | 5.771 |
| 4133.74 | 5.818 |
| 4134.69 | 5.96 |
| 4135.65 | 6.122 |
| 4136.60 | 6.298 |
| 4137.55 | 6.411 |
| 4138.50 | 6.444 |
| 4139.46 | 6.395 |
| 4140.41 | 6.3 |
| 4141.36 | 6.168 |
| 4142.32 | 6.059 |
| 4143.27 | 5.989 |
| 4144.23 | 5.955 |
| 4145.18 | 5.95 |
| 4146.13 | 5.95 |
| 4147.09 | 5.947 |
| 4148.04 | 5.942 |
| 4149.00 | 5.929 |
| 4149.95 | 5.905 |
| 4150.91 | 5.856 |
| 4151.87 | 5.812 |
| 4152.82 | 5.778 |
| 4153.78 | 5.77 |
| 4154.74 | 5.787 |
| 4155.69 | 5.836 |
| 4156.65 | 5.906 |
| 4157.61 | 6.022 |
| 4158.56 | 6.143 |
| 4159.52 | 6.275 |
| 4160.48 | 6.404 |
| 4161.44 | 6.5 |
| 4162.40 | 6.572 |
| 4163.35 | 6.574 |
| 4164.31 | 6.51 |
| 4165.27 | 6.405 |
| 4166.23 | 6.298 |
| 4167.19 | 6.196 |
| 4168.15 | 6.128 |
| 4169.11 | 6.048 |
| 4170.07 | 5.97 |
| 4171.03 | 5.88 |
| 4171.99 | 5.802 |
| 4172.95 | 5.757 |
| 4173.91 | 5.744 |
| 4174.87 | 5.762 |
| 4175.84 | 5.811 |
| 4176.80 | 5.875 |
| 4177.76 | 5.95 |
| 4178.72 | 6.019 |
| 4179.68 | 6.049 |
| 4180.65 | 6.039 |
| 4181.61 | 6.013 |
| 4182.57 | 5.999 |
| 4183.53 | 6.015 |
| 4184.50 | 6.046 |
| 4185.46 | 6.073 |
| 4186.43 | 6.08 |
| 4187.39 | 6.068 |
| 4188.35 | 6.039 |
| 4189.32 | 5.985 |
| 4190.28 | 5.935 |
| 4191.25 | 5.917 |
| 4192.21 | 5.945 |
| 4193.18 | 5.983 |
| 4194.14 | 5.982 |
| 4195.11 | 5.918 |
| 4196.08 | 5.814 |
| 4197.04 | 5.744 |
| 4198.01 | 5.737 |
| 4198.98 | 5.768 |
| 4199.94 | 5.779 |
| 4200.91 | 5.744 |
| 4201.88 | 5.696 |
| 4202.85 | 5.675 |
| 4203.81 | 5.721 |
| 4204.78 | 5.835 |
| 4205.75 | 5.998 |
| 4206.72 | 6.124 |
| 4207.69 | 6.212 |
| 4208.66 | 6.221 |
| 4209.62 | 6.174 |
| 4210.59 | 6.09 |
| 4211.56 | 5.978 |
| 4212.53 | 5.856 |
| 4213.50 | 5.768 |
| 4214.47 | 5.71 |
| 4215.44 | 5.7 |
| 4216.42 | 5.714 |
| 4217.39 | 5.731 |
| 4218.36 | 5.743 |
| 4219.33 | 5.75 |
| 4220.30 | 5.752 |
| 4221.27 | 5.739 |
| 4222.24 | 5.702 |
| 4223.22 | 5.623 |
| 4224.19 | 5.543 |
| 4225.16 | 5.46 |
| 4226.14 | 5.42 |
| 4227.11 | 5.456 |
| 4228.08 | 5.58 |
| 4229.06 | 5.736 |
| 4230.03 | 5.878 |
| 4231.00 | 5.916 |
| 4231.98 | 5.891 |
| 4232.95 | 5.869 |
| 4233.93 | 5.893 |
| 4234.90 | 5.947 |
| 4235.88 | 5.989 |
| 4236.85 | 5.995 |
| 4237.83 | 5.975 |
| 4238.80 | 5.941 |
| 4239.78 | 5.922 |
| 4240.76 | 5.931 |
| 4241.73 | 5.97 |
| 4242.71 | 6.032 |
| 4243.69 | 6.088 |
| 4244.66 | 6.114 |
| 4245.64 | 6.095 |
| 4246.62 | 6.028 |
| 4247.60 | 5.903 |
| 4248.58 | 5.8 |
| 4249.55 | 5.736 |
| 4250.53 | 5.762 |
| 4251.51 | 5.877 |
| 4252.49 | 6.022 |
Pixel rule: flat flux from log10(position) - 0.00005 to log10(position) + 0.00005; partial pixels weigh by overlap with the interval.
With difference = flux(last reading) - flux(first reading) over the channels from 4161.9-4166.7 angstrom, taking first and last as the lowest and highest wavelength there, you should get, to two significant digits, -0.27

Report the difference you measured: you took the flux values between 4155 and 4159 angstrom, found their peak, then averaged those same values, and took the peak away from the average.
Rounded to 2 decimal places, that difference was -0.17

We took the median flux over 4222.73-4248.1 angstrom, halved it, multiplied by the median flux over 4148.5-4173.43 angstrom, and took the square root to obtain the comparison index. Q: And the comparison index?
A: 4.21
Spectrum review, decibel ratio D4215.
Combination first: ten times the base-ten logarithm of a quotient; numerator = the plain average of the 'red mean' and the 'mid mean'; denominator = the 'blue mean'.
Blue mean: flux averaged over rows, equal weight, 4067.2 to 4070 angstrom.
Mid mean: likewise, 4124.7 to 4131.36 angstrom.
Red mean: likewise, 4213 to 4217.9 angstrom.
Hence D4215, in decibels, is -0.5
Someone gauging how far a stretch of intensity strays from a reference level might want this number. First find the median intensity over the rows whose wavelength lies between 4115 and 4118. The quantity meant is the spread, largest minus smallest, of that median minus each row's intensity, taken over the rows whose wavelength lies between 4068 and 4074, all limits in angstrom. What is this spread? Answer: 0.79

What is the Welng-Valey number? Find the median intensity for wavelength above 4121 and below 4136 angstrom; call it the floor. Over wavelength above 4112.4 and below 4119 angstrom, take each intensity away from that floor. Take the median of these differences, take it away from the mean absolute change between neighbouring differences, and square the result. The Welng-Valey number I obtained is 0.098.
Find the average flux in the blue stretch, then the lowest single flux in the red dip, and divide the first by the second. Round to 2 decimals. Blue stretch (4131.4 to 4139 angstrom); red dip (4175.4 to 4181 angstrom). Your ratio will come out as 1.05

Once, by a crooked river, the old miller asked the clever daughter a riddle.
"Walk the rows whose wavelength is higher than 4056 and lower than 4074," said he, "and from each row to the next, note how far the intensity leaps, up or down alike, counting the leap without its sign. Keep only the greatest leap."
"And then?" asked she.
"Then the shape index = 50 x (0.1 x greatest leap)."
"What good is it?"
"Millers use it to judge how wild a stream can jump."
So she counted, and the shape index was 1.2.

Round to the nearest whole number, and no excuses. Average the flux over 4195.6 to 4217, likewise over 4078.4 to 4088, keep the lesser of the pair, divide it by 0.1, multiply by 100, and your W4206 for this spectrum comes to 5866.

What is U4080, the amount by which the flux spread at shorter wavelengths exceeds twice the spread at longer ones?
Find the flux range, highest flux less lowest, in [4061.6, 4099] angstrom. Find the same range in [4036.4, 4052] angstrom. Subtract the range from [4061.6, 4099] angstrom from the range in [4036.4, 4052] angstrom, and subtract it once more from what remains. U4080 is -2.1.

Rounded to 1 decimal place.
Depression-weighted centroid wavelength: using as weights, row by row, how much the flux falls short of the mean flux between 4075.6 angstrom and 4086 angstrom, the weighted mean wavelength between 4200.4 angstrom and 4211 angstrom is 4203.6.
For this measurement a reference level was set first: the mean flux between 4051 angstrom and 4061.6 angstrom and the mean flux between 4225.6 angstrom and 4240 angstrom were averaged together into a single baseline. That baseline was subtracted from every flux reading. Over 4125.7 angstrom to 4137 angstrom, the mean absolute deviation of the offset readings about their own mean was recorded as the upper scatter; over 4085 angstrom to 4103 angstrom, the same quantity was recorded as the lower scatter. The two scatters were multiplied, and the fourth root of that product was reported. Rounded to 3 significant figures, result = 0.444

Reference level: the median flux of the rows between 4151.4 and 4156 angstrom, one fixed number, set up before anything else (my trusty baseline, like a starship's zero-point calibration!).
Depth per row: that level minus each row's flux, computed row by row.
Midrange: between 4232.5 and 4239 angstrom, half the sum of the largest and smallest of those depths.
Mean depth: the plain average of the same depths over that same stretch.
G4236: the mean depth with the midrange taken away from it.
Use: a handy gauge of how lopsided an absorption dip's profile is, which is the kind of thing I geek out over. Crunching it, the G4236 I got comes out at -0.01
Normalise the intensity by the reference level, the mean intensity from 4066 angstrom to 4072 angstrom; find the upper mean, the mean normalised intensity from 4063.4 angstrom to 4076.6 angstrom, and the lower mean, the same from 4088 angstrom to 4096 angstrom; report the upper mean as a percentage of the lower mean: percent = 111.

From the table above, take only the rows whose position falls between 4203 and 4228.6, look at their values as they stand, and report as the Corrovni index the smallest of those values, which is 5.42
